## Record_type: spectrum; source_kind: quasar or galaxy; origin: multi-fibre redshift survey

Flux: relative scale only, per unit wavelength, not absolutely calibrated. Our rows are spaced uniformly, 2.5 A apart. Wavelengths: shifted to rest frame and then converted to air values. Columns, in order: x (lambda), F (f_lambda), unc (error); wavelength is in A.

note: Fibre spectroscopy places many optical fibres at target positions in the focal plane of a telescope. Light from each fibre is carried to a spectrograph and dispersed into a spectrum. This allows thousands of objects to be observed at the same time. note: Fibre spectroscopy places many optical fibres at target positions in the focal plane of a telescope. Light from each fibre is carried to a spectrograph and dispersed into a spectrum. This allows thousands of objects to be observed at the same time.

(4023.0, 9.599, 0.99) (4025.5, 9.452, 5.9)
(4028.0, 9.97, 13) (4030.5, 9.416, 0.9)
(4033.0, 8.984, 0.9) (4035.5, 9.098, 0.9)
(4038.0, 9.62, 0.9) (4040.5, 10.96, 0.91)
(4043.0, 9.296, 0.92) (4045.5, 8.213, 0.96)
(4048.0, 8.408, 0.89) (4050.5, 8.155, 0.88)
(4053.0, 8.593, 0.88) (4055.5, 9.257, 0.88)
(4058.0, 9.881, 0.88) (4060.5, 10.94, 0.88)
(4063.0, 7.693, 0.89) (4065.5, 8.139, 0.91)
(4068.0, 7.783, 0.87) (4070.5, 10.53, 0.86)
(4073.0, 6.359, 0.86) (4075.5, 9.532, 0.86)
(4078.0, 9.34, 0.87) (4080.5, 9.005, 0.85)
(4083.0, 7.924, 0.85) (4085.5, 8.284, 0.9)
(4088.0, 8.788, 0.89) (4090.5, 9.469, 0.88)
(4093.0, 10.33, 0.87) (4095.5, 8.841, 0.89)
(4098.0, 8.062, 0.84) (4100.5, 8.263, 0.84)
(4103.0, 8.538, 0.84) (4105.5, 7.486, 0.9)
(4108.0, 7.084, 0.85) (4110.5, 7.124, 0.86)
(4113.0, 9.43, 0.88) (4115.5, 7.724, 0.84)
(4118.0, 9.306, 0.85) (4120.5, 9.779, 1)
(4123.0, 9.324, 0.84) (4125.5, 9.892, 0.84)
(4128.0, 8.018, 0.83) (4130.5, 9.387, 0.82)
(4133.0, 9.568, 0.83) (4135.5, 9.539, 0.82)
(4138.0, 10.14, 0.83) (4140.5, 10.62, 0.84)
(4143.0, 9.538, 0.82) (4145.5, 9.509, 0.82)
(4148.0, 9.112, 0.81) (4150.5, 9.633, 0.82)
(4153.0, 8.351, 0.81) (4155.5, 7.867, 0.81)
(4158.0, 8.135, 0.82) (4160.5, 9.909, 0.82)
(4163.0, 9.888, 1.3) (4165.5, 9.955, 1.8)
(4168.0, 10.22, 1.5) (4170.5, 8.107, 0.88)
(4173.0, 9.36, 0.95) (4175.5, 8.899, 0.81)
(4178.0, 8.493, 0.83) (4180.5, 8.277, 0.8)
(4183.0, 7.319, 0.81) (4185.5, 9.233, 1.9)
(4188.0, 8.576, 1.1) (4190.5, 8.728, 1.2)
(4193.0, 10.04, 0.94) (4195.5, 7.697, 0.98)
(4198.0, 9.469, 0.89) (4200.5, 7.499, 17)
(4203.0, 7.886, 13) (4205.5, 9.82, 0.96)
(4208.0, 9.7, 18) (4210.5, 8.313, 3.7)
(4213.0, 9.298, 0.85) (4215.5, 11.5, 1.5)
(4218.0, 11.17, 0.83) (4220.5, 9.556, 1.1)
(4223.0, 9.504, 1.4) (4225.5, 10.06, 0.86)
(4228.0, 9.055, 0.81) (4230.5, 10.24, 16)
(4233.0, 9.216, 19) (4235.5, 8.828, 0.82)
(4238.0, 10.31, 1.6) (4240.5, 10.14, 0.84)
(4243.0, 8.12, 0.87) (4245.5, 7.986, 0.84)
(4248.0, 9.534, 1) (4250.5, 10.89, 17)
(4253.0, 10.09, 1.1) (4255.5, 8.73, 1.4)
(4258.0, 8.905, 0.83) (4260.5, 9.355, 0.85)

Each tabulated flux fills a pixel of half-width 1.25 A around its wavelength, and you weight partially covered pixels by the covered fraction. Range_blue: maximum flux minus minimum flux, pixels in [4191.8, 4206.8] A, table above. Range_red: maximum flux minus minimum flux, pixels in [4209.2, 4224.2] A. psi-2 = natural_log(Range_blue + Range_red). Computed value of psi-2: 1.75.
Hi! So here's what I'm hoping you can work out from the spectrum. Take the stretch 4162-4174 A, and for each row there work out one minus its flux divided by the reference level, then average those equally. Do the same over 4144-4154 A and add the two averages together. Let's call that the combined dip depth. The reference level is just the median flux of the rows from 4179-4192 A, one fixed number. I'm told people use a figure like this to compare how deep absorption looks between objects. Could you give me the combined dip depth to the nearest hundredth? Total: -0.18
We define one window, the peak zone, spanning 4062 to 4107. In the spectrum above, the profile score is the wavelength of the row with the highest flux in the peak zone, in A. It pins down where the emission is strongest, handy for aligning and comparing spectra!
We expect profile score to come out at 4070.5 A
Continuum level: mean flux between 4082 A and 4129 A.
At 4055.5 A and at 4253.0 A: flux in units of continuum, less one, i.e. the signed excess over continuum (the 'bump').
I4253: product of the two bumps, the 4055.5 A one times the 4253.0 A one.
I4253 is 0.01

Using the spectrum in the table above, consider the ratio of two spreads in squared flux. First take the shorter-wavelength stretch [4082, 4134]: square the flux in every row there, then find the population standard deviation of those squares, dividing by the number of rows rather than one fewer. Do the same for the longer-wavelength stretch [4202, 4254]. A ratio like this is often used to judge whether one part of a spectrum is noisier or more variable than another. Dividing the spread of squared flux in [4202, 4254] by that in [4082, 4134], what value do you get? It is 1.2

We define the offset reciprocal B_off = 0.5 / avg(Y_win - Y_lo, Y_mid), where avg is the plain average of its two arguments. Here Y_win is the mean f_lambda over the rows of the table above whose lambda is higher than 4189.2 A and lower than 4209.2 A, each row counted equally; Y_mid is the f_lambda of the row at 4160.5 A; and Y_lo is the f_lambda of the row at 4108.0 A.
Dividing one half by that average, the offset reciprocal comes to 0.086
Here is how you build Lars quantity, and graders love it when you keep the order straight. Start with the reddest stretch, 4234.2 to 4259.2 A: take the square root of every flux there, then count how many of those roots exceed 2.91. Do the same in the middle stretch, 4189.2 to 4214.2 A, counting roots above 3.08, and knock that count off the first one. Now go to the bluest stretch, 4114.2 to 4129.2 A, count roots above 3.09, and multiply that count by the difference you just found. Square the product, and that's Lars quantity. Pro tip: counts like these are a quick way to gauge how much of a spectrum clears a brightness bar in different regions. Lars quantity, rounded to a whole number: 100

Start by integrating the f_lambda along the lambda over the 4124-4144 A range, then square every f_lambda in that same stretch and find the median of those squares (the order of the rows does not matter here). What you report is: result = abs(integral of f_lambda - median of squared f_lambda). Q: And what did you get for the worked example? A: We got 100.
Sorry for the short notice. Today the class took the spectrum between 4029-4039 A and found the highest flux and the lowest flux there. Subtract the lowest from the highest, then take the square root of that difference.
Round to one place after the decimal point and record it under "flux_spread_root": 0.8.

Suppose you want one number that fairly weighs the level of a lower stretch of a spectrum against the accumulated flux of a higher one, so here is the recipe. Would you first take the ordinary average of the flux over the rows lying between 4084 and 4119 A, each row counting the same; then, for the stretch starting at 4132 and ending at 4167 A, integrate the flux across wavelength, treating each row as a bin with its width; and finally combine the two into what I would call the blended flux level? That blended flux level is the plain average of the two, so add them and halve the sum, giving 169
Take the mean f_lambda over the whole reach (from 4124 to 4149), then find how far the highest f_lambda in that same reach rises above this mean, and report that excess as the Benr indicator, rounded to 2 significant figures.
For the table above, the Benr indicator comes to 1.1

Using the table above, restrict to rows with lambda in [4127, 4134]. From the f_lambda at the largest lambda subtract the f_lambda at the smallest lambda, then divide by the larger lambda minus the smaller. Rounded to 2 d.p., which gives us 0.31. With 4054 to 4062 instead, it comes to 0.34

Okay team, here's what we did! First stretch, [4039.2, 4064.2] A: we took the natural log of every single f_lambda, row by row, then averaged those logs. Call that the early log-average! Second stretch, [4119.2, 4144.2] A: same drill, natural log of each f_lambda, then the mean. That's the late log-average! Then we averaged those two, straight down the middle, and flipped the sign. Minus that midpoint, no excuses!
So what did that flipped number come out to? -2.23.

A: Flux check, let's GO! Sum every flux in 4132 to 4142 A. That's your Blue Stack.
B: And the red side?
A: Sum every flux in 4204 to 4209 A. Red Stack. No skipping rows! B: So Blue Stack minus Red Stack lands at 20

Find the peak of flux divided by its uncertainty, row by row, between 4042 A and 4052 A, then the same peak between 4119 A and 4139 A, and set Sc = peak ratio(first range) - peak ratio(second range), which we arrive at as -2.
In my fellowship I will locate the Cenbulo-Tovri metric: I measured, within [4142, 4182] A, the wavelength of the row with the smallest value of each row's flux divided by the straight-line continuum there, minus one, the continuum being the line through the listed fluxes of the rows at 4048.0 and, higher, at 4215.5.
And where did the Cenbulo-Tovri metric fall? 4155.5 A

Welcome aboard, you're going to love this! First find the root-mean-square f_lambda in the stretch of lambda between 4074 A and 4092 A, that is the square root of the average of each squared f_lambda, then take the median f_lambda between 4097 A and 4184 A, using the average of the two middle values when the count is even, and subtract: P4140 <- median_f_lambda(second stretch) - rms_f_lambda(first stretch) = 0.4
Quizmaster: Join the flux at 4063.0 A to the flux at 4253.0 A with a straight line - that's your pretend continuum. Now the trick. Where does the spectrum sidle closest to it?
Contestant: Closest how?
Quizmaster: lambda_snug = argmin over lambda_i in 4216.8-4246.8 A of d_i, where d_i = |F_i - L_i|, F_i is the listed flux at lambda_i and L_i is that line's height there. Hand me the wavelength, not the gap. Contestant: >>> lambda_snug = 4220.5 A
